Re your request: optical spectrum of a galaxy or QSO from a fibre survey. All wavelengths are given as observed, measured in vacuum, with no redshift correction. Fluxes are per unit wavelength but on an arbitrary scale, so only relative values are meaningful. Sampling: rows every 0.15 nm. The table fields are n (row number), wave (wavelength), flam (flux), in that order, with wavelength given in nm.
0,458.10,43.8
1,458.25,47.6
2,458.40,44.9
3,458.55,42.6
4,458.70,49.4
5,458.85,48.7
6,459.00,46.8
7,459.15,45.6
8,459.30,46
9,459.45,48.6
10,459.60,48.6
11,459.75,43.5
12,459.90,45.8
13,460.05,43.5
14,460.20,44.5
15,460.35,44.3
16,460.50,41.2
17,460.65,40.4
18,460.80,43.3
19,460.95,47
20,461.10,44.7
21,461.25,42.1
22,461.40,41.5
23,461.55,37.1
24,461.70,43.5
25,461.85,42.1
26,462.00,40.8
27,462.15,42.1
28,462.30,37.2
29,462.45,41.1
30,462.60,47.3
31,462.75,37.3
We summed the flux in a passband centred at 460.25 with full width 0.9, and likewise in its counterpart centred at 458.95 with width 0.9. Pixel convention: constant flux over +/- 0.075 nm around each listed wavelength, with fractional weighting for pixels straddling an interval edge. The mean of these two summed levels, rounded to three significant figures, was 269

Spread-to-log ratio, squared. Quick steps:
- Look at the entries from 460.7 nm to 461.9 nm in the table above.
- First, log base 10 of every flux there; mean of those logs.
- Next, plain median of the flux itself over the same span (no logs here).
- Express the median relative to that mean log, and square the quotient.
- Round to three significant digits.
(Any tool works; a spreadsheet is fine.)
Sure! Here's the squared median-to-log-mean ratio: 687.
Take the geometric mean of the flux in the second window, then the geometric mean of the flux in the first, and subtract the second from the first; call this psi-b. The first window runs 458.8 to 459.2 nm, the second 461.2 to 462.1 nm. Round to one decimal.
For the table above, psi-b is 5.9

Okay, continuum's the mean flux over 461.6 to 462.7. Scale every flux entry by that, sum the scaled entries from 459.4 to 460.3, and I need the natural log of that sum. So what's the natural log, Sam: 1.88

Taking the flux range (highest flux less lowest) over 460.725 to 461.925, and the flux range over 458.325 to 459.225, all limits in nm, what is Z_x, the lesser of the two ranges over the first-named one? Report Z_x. 0.69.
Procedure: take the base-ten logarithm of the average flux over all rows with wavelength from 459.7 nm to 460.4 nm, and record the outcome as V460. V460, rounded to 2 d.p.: 1.65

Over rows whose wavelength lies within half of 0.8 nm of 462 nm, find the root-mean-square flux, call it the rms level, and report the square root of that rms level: 6.42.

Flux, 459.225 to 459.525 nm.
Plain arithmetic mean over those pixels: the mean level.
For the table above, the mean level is 47.3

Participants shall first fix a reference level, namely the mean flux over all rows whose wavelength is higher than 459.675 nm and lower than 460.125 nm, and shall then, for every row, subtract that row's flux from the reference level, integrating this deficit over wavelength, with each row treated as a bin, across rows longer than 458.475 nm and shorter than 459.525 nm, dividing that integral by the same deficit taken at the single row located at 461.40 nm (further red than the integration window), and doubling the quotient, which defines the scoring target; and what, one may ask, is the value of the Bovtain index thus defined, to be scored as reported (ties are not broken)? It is -1.9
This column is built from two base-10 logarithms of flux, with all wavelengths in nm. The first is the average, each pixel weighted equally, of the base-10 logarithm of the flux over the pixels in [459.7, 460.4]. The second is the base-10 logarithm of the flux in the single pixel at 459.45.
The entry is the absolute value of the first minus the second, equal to 0.040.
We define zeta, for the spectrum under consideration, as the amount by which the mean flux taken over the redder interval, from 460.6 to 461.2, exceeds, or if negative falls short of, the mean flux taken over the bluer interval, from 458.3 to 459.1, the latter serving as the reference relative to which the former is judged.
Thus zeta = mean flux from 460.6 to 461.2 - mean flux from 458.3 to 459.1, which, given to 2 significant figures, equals -2.6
